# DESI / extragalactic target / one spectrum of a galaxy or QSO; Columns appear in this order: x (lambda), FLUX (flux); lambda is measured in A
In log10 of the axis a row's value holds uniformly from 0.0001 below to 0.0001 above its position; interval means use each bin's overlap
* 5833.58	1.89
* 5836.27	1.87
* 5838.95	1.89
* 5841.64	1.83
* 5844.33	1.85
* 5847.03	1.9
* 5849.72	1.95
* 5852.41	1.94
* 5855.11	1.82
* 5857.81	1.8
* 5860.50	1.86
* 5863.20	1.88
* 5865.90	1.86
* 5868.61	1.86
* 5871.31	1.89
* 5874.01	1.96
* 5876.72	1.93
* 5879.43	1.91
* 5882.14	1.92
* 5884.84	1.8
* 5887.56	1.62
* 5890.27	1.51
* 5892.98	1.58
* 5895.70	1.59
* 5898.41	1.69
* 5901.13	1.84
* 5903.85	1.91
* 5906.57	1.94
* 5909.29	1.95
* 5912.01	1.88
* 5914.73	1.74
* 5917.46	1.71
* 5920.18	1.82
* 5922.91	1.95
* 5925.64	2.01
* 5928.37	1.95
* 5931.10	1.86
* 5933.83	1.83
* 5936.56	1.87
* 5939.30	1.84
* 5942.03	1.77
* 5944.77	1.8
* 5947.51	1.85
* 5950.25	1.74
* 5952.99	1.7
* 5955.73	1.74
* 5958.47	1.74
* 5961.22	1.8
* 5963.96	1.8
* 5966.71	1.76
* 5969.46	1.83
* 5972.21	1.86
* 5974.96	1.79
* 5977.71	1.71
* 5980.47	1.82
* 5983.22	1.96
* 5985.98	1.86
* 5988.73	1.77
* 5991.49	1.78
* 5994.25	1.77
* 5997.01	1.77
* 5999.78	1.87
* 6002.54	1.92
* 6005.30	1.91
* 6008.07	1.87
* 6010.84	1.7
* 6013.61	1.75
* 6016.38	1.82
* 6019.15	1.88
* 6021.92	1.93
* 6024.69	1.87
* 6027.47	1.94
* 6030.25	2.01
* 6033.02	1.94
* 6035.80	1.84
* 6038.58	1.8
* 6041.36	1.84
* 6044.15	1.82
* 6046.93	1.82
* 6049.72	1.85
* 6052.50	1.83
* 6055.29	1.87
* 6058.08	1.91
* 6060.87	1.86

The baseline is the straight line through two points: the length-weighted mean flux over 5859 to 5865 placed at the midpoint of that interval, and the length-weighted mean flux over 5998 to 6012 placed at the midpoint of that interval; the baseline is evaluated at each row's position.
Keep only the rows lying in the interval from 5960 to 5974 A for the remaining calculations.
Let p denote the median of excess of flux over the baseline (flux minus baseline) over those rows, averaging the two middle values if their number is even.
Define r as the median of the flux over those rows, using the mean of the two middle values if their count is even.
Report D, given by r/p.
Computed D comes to -31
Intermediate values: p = -0.058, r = 1.80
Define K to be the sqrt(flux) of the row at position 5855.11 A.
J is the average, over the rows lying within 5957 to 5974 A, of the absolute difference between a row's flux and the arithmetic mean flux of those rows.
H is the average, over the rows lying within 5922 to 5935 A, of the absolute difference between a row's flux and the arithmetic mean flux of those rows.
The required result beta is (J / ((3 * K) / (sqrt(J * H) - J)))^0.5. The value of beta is 0.010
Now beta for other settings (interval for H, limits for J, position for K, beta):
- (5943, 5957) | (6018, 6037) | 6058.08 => 0.004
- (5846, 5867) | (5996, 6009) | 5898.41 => 0.003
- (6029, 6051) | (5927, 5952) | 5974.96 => 0.008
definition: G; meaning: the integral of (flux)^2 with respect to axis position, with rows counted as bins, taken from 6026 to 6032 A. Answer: 23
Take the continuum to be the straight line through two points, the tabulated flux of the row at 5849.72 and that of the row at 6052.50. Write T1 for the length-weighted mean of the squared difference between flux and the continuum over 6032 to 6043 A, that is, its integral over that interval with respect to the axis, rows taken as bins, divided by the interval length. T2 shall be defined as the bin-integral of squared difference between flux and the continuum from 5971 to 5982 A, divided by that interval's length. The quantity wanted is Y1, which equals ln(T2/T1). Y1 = 1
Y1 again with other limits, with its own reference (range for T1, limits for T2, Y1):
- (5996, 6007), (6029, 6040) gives 1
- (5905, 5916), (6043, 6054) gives -4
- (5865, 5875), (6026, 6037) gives 1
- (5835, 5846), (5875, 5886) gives -1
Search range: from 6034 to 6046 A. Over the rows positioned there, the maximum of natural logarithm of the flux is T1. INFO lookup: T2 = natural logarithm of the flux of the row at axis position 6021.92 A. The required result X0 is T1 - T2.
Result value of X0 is -0.05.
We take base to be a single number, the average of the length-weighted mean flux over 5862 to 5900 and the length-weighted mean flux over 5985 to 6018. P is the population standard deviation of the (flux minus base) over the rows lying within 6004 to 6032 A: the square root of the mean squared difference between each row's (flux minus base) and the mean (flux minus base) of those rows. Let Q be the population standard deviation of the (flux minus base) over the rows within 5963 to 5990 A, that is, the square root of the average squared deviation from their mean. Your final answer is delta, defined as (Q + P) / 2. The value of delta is 0.076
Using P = 0.087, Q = 0.06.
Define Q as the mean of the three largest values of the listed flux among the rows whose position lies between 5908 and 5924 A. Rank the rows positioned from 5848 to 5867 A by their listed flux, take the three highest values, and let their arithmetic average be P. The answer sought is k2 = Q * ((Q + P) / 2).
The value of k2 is 3.71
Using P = 1.92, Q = 1.927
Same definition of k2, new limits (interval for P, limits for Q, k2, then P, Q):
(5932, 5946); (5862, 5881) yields 3.65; 1.85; 1.933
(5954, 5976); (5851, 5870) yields 3.52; 1.83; 1.893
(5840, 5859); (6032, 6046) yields 3.56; 1.93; 1.873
